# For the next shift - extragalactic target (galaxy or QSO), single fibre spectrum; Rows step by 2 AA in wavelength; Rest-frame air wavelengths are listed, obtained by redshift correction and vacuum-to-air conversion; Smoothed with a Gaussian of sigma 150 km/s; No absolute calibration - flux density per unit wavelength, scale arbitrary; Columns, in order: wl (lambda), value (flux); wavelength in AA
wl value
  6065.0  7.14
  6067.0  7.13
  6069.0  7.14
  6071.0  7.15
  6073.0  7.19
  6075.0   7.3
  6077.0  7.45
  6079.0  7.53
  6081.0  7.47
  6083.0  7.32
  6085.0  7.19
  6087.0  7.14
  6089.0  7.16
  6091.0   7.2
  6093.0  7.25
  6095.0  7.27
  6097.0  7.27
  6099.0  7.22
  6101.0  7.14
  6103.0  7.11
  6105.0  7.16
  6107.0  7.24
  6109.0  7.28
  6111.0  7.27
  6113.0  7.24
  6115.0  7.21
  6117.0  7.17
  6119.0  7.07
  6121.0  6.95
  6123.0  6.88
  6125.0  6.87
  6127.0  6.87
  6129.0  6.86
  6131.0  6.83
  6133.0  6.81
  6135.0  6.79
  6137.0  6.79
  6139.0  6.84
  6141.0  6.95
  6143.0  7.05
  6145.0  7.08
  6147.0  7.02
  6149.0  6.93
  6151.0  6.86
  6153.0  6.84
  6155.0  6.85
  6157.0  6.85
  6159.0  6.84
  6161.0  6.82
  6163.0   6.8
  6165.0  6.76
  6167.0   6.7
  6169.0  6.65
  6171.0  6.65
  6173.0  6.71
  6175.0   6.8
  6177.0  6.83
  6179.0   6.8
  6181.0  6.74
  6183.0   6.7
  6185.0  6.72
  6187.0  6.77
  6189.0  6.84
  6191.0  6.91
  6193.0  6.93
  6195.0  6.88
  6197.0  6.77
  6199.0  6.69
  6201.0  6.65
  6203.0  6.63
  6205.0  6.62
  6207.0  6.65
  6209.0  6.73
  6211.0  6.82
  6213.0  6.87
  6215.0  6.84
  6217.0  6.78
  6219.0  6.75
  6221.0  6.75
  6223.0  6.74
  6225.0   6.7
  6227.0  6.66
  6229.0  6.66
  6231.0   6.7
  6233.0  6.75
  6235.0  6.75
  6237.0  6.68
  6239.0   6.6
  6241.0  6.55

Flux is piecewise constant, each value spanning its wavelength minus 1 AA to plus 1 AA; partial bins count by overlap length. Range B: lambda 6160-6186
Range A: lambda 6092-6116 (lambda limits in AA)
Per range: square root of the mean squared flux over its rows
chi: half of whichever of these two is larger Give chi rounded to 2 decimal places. 3.61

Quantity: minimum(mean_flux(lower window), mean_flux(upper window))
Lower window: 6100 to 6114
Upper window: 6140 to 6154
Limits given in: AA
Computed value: 6.96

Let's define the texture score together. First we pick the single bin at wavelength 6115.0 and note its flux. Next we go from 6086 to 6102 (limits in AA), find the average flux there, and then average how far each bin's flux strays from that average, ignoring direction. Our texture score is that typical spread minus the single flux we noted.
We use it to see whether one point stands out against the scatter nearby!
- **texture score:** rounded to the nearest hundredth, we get -7.16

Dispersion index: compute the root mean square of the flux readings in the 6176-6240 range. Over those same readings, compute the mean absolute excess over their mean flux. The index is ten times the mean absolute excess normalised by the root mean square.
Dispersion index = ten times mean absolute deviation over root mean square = 0.100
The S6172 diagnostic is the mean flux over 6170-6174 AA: 6.68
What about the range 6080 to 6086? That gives 7.33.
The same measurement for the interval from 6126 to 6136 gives 6.83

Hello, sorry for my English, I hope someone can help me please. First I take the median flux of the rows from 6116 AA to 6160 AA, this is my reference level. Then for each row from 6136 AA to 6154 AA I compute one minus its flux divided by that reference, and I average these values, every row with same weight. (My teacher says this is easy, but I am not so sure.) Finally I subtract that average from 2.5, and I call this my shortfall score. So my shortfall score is 2.51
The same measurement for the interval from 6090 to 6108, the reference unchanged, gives 2.55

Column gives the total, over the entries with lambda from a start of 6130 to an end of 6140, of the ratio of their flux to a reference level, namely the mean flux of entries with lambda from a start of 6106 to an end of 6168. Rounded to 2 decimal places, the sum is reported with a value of 4.90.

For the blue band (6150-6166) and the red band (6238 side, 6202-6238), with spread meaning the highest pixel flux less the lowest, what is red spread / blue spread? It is 2.5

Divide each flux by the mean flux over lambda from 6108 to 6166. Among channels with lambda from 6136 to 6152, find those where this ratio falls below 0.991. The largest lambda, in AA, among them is 6151.0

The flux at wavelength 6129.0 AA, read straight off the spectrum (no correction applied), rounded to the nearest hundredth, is 6.86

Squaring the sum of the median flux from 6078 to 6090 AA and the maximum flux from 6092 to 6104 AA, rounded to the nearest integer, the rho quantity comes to 211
